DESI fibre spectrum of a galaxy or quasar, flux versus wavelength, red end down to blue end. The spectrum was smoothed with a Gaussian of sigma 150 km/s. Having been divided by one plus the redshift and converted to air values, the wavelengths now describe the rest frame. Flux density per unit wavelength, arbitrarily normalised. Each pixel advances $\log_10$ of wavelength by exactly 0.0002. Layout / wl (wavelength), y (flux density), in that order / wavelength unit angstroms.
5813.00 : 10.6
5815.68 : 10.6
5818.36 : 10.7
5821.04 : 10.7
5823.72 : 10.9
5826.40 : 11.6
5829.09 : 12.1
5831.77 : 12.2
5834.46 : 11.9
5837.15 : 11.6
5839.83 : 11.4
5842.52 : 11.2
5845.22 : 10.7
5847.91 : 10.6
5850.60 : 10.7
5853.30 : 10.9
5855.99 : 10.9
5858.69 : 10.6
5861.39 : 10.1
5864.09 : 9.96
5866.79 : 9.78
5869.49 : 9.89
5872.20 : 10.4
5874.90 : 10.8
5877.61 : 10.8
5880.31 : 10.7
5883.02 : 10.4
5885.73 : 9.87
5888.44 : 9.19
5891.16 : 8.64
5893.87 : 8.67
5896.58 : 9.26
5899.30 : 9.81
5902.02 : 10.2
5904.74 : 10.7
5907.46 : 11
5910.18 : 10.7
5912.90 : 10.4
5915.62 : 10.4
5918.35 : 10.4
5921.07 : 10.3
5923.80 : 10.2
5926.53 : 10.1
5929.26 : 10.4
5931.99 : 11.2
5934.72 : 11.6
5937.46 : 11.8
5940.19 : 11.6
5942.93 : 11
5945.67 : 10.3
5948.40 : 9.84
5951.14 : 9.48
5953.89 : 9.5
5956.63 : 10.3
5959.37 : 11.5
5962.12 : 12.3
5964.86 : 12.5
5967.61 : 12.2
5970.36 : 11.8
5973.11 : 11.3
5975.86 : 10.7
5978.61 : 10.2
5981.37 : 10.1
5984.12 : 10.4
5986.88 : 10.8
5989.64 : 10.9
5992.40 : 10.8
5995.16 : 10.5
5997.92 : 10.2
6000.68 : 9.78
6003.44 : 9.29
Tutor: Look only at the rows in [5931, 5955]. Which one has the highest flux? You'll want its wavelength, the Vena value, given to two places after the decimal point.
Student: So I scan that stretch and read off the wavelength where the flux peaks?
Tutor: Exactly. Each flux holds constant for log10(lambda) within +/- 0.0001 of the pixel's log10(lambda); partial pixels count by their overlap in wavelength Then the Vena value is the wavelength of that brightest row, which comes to 5937.46 angstroms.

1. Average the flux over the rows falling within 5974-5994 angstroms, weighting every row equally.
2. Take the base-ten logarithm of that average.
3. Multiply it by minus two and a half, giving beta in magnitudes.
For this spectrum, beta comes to -2.56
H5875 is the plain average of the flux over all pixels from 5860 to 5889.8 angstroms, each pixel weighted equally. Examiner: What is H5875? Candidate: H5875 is 10.2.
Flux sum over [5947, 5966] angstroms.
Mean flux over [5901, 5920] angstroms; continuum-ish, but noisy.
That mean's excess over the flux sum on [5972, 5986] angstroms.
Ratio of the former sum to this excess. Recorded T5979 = -1.8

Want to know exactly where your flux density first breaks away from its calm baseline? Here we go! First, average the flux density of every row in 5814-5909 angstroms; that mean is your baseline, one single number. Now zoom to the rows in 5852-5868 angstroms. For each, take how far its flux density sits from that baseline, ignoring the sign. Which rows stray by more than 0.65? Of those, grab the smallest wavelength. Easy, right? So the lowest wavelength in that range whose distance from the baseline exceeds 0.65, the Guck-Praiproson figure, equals 5866.79 angstroms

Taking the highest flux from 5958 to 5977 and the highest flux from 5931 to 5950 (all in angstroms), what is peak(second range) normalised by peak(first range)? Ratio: 0.94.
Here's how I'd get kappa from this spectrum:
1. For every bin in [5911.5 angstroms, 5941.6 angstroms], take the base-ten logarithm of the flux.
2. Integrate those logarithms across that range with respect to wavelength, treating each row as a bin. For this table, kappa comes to 31.0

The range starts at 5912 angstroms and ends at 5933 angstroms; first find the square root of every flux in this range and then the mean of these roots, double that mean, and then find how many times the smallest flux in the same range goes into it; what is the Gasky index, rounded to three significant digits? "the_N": 0.639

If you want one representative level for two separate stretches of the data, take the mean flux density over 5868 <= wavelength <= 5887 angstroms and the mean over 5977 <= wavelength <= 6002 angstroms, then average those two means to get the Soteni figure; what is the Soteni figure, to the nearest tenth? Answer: 10.4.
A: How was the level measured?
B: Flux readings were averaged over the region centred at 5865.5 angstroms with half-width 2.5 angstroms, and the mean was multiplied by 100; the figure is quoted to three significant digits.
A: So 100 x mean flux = 987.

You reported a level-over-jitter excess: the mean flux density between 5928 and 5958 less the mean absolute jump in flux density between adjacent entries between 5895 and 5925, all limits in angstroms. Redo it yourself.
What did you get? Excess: 10.4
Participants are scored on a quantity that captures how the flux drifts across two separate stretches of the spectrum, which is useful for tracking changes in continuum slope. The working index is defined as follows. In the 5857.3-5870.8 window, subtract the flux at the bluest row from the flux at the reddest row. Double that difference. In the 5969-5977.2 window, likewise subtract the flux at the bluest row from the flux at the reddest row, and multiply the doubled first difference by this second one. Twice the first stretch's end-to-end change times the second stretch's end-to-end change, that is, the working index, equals 1.6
